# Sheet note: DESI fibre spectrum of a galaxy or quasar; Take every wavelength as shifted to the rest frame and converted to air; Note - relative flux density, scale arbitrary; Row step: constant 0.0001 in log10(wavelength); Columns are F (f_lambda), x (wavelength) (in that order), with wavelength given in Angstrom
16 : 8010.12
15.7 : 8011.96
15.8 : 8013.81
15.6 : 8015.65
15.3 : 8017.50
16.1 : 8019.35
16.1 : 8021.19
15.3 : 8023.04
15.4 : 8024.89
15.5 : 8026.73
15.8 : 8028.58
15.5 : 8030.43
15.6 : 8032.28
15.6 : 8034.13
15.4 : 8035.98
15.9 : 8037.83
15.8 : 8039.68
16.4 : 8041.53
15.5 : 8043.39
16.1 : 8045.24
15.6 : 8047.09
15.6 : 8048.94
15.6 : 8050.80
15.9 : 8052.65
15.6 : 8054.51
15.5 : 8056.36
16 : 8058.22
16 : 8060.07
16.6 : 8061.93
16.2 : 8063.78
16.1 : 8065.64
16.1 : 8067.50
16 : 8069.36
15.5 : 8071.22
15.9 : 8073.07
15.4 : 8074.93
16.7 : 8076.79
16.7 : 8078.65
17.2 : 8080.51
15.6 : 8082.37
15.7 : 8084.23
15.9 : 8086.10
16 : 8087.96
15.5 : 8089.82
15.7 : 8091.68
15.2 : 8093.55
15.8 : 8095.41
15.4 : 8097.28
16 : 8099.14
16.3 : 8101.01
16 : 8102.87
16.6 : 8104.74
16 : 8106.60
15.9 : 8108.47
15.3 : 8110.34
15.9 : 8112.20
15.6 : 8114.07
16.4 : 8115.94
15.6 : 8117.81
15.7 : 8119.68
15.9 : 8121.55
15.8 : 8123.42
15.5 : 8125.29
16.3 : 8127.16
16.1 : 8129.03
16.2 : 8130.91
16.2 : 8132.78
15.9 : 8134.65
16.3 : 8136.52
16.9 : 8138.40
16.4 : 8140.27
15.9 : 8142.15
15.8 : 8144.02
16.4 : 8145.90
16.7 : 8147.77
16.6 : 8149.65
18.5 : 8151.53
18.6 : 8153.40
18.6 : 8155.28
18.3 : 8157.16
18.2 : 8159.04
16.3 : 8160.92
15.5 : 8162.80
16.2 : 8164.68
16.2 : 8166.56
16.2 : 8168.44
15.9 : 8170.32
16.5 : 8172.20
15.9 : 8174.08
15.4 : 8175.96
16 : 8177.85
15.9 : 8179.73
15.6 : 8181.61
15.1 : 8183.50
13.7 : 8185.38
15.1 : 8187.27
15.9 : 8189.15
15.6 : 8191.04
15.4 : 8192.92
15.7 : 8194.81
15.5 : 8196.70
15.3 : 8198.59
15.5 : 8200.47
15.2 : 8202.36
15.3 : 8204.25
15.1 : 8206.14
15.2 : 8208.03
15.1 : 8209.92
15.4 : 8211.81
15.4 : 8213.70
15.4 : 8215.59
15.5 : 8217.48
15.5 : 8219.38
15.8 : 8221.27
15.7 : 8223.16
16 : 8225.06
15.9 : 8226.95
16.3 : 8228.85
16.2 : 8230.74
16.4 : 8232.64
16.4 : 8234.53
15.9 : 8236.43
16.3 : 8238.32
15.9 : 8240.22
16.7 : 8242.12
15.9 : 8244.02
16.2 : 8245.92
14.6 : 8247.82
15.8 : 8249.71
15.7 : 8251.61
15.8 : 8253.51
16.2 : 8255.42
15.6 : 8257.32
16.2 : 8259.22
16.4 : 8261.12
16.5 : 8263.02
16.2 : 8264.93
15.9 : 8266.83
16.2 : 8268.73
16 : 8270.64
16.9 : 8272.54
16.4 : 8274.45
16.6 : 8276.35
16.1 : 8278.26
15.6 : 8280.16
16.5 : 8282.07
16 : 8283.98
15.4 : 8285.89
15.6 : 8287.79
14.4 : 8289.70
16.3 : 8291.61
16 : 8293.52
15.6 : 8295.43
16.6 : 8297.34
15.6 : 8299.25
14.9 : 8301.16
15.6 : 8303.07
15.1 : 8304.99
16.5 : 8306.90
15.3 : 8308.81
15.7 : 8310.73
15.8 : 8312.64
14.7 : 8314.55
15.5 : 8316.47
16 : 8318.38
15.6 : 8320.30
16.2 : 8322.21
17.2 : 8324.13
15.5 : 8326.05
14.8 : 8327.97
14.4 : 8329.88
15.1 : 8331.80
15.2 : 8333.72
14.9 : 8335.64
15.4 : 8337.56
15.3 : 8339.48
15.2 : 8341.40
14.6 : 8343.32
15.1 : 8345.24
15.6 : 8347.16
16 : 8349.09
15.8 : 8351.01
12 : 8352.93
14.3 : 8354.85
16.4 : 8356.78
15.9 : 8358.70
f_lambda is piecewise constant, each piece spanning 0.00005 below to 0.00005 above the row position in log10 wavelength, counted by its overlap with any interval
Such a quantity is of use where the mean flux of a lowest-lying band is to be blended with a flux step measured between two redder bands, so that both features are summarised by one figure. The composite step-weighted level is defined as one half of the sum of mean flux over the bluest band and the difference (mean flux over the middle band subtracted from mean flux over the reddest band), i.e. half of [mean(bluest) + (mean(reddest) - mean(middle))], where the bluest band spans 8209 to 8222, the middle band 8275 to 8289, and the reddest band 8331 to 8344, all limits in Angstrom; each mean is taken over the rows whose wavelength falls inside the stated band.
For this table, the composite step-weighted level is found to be 7.29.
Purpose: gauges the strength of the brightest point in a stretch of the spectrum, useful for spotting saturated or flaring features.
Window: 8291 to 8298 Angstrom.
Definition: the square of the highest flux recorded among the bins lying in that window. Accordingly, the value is 276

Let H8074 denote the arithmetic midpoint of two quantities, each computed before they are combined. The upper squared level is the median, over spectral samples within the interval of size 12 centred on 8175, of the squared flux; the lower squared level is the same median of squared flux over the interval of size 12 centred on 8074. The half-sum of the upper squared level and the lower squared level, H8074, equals 254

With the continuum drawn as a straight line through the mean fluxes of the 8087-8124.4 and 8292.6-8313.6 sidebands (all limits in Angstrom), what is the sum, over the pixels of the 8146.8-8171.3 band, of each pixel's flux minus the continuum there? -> 16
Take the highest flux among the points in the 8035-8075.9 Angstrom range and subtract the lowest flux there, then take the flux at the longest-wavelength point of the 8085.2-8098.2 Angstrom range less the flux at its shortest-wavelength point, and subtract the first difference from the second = -1.7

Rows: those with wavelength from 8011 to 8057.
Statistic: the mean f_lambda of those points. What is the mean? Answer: 15.7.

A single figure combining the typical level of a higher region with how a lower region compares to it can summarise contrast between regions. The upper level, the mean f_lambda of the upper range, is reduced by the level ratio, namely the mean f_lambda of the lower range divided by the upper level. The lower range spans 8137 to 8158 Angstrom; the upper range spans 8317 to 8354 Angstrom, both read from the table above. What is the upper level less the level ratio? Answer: 14.1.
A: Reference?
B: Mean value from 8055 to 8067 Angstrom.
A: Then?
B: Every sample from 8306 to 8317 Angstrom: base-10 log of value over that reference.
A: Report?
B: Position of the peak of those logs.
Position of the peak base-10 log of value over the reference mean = 8306.90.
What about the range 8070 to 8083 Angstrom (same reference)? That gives 8080.51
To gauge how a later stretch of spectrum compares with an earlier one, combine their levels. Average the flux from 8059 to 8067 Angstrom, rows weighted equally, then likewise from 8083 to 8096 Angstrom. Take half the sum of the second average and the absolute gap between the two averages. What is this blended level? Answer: 8.11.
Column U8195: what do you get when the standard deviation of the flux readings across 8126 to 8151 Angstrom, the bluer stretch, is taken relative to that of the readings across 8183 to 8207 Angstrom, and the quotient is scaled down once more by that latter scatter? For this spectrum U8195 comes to 1.2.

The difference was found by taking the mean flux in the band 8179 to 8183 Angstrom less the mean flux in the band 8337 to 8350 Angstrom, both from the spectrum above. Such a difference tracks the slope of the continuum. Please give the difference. 0.4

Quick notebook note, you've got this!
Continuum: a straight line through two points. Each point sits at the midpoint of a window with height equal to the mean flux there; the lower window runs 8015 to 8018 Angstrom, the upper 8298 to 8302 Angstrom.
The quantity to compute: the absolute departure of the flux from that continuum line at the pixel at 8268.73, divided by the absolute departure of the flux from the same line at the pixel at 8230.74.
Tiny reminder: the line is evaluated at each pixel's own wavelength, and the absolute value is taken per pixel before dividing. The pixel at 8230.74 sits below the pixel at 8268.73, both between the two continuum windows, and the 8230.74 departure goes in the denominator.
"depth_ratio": 1.0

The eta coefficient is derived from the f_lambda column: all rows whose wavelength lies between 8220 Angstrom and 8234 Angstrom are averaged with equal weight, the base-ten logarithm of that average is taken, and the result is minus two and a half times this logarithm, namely -3.013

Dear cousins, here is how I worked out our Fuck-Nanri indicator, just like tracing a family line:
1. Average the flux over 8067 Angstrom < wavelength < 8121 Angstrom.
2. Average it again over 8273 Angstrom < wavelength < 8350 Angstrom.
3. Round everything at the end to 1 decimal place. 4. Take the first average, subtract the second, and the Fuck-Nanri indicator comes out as 0.3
